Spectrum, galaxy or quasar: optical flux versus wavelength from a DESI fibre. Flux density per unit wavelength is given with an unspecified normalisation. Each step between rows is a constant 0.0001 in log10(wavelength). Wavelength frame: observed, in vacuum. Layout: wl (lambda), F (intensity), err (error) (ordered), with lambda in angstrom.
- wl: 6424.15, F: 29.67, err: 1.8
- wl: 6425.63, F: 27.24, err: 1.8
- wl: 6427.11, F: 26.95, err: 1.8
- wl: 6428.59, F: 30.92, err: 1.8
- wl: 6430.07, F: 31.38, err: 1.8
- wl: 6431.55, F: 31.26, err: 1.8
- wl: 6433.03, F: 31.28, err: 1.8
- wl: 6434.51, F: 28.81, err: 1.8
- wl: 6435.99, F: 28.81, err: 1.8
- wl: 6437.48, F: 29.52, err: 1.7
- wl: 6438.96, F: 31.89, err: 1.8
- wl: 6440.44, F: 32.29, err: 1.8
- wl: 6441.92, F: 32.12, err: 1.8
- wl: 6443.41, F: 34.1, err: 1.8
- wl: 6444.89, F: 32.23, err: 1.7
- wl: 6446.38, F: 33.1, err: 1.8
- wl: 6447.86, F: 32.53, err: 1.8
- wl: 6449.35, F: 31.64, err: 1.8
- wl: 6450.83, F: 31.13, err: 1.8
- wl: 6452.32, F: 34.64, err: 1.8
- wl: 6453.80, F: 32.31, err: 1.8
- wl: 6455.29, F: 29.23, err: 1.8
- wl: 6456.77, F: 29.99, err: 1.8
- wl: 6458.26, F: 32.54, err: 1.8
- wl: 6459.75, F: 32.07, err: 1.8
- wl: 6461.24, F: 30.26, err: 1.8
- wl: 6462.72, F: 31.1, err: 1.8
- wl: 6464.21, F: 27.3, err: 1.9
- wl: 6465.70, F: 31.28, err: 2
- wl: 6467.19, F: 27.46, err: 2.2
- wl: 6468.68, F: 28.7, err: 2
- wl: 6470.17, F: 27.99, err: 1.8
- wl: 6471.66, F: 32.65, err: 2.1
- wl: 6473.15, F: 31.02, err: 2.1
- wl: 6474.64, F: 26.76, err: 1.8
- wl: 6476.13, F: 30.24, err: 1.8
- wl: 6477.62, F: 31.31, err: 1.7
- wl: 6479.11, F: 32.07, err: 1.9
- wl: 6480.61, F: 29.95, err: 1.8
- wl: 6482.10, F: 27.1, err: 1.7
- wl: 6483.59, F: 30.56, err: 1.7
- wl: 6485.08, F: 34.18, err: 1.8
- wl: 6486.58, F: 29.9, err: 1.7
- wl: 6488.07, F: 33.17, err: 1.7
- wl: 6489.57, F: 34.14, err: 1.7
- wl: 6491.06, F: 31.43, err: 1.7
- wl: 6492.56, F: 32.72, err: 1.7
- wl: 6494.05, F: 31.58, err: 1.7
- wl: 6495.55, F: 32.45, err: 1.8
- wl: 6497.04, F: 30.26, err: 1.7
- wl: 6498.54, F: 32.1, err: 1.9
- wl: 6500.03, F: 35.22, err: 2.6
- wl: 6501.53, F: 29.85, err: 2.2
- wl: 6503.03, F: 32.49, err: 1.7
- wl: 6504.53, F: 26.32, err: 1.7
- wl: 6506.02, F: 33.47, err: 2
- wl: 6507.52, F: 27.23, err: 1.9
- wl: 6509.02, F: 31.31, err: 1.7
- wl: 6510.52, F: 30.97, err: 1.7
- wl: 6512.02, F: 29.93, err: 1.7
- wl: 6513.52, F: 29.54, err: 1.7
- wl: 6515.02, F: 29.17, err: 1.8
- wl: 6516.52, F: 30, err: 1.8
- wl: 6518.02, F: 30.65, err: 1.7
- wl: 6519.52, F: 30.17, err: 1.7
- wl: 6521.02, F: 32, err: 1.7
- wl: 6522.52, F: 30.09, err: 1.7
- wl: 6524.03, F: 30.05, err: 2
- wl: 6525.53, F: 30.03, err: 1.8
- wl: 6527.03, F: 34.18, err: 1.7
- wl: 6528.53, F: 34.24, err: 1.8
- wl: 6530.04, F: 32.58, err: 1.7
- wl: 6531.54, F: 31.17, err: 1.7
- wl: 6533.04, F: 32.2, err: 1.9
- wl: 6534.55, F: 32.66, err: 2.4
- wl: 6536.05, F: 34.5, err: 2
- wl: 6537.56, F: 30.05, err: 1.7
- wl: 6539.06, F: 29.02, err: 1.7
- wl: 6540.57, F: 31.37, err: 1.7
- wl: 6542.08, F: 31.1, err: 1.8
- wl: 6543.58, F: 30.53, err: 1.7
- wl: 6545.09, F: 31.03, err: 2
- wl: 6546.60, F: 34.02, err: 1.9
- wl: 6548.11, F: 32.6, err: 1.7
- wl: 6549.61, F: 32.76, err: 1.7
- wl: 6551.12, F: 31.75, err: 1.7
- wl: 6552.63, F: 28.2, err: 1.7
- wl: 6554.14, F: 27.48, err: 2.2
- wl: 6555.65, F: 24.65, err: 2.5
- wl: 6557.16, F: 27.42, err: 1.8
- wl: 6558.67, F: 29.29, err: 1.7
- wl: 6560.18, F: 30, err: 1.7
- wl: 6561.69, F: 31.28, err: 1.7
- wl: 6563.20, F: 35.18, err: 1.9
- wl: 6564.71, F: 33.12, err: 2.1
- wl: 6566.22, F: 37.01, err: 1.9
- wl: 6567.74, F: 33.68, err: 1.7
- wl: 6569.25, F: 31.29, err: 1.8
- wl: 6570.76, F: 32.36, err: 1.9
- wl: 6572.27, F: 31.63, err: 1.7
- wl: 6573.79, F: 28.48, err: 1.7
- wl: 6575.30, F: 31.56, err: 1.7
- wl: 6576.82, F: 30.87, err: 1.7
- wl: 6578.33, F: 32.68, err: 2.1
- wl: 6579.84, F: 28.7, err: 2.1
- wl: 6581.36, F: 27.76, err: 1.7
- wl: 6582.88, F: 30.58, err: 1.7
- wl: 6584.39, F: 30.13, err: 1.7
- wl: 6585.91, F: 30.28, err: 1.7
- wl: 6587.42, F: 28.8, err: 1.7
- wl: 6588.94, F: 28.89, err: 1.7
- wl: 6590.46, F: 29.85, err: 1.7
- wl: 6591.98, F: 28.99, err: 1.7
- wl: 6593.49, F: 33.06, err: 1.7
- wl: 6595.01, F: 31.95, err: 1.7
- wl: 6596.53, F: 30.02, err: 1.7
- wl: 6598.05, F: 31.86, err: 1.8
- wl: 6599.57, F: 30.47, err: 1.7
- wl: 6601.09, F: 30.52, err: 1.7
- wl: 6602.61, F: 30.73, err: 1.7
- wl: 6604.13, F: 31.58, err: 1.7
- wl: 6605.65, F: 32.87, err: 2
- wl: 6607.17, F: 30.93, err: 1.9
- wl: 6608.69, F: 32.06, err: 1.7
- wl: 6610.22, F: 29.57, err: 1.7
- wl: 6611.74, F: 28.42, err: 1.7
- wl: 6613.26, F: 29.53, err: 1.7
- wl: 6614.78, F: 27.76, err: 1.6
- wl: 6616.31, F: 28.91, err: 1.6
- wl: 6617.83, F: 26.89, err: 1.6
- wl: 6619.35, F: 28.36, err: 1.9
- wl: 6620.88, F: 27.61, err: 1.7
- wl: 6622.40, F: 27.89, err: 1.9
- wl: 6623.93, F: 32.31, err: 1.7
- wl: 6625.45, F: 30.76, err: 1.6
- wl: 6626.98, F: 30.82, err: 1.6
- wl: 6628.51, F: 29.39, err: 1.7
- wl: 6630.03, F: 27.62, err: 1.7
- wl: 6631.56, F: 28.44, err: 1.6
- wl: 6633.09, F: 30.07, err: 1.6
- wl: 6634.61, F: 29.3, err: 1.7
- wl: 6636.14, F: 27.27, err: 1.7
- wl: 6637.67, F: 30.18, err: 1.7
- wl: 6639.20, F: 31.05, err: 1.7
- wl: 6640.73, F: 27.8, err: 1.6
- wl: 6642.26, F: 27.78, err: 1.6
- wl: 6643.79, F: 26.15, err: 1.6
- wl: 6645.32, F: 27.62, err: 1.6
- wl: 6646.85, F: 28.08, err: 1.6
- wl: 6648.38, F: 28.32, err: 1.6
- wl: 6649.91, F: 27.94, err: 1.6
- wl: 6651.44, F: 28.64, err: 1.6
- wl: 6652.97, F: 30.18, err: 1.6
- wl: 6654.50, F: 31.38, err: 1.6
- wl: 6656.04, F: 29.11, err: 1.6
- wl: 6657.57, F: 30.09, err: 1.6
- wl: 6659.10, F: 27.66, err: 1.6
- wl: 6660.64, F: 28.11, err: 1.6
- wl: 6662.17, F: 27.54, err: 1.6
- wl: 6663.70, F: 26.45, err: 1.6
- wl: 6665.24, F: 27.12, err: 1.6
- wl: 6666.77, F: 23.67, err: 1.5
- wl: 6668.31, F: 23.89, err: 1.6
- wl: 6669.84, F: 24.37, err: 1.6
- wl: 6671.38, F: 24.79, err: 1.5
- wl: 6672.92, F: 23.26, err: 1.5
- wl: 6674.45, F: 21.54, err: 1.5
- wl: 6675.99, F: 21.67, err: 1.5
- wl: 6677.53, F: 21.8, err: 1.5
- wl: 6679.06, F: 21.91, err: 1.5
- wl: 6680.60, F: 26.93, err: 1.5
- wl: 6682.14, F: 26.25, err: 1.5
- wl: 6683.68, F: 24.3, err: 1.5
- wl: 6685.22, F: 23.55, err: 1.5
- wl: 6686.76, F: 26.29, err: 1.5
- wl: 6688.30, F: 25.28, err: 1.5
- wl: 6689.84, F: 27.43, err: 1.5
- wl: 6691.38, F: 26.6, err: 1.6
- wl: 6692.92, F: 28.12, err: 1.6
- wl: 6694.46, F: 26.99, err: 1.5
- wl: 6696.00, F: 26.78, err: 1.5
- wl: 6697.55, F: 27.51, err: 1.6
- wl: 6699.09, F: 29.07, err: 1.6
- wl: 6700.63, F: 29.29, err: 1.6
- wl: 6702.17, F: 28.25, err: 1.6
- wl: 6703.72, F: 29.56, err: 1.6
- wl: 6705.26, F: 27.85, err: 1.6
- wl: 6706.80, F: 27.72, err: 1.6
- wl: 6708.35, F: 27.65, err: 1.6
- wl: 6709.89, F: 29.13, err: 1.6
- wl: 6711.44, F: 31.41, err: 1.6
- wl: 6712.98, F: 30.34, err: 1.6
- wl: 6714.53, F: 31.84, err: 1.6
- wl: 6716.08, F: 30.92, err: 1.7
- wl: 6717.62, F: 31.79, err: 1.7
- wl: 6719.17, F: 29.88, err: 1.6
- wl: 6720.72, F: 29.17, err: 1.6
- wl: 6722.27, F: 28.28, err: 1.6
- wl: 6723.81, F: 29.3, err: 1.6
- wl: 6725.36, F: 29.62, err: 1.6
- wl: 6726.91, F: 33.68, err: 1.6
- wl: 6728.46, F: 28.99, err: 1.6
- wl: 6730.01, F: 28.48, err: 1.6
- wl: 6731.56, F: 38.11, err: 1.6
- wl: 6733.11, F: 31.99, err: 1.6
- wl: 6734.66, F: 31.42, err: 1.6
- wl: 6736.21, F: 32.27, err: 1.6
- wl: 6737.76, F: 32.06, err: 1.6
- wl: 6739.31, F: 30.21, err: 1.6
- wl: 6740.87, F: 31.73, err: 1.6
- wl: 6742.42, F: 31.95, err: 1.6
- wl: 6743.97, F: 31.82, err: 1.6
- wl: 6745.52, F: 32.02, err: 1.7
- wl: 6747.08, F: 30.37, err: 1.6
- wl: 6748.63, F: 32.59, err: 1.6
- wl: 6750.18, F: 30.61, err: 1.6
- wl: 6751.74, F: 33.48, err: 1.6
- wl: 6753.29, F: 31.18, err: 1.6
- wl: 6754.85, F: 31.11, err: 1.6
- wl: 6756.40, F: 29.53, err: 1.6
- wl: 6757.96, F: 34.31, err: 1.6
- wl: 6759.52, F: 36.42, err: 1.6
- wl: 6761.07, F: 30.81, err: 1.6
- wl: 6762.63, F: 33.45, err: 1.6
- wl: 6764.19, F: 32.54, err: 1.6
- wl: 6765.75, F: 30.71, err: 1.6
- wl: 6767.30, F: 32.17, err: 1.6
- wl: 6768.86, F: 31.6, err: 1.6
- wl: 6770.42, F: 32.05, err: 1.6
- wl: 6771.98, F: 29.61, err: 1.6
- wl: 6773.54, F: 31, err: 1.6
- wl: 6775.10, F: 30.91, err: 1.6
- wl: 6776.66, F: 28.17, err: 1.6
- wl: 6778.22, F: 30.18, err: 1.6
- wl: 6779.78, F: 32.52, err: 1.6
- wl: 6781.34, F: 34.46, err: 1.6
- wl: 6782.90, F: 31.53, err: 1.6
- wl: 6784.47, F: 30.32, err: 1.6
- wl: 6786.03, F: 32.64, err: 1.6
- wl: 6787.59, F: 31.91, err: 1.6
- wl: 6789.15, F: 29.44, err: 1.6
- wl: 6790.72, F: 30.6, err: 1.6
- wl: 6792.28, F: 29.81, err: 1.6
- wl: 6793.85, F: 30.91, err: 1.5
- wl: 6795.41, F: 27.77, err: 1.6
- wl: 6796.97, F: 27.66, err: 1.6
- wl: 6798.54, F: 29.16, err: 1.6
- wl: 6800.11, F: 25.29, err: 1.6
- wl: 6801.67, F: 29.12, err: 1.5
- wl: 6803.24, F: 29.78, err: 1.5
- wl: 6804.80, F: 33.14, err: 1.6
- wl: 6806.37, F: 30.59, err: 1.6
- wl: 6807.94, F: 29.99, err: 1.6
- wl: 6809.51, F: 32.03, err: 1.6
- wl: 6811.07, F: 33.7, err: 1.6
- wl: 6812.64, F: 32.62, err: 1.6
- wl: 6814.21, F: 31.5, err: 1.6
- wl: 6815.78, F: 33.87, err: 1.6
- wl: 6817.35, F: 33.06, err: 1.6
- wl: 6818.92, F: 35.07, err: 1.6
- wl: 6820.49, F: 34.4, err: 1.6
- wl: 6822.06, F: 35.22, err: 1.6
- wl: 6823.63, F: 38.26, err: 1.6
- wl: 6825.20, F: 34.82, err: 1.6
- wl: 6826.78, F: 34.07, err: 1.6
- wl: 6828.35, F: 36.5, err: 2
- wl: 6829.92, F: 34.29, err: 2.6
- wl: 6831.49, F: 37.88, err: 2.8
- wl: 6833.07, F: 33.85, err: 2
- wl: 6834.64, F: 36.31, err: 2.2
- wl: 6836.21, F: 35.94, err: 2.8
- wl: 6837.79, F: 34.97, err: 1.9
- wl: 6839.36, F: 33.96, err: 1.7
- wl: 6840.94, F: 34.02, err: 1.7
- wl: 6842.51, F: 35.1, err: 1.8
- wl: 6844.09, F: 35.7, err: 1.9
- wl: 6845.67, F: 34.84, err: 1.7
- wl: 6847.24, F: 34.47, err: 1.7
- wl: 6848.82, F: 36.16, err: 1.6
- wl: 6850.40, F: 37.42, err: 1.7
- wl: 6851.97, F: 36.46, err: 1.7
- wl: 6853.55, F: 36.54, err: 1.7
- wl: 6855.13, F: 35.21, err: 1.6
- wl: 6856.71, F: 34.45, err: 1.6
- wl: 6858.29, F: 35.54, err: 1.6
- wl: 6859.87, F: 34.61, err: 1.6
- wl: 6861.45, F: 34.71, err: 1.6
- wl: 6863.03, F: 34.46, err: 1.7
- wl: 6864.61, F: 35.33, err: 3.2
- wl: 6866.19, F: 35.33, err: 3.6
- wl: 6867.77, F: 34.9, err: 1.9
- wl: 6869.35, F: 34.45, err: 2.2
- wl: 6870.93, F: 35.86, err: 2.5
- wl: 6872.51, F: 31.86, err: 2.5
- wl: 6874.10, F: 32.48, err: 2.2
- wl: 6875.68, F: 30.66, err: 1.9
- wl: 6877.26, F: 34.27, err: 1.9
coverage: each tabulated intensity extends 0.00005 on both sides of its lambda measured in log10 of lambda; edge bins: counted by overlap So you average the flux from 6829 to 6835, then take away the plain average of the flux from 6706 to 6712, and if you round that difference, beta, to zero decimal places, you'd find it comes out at 7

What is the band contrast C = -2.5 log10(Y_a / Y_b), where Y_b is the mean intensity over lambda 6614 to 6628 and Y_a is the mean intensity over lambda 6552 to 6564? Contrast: -0.01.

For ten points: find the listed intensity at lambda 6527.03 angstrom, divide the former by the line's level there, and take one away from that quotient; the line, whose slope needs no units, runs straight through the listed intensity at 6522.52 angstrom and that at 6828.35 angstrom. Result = 0.13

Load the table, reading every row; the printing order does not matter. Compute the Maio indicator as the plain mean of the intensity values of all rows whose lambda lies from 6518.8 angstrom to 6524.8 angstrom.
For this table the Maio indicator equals 30.6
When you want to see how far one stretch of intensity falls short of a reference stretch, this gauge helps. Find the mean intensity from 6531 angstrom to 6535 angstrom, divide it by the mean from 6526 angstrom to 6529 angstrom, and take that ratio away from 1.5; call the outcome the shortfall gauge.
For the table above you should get 0.56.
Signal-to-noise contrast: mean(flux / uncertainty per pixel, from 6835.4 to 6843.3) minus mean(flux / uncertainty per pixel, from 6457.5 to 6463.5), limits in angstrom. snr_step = 1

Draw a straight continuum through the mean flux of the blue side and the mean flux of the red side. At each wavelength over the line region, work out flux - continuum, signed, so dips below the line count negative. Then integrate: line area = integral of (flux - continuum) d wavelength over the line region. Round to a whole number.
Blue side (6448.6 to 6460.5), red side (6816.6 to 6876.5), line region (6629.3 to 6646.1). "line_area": -80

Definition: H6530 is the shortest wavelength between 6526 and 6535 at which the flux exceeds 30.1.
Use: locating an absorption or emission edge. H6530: 6527.03 angstrom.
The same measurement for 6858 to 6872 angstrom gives 6858.29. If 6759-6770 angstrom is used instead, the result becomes 6759.52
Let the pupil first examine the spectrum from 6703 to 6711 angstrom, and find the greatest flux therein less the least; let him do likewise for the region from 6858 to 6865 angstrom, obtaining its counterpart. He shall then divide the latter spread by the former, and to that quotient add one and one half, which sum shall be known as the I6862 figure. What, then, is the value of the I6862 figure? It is 2.07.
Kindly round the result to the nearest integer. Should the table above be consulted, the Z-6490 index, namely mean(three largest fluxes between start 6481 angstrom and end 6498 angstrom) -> 34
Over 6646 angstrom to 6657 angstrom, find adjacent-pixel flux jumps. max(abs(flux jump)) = 2.3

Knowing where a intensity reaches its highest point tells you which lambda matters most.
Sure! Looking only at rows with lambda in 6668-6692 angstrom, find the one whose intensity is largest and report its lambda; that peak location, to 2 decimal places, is 6689.84 angstrom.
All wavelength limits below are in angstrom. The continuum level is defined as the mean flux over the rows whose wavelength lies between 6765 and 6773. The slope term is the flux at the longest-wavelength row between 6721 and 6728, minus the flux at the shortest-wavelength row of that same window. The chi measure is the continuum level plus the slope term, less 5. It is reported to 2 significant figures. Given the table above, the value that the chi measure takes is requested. 32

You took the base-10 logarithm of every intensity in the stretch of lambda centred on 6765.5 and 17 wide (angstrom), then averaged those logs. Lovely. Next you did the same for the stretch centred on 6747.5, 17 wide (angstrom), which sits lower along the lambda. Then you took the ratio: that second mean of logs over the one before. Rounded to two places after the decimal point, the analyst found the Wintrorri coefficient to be 0.99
